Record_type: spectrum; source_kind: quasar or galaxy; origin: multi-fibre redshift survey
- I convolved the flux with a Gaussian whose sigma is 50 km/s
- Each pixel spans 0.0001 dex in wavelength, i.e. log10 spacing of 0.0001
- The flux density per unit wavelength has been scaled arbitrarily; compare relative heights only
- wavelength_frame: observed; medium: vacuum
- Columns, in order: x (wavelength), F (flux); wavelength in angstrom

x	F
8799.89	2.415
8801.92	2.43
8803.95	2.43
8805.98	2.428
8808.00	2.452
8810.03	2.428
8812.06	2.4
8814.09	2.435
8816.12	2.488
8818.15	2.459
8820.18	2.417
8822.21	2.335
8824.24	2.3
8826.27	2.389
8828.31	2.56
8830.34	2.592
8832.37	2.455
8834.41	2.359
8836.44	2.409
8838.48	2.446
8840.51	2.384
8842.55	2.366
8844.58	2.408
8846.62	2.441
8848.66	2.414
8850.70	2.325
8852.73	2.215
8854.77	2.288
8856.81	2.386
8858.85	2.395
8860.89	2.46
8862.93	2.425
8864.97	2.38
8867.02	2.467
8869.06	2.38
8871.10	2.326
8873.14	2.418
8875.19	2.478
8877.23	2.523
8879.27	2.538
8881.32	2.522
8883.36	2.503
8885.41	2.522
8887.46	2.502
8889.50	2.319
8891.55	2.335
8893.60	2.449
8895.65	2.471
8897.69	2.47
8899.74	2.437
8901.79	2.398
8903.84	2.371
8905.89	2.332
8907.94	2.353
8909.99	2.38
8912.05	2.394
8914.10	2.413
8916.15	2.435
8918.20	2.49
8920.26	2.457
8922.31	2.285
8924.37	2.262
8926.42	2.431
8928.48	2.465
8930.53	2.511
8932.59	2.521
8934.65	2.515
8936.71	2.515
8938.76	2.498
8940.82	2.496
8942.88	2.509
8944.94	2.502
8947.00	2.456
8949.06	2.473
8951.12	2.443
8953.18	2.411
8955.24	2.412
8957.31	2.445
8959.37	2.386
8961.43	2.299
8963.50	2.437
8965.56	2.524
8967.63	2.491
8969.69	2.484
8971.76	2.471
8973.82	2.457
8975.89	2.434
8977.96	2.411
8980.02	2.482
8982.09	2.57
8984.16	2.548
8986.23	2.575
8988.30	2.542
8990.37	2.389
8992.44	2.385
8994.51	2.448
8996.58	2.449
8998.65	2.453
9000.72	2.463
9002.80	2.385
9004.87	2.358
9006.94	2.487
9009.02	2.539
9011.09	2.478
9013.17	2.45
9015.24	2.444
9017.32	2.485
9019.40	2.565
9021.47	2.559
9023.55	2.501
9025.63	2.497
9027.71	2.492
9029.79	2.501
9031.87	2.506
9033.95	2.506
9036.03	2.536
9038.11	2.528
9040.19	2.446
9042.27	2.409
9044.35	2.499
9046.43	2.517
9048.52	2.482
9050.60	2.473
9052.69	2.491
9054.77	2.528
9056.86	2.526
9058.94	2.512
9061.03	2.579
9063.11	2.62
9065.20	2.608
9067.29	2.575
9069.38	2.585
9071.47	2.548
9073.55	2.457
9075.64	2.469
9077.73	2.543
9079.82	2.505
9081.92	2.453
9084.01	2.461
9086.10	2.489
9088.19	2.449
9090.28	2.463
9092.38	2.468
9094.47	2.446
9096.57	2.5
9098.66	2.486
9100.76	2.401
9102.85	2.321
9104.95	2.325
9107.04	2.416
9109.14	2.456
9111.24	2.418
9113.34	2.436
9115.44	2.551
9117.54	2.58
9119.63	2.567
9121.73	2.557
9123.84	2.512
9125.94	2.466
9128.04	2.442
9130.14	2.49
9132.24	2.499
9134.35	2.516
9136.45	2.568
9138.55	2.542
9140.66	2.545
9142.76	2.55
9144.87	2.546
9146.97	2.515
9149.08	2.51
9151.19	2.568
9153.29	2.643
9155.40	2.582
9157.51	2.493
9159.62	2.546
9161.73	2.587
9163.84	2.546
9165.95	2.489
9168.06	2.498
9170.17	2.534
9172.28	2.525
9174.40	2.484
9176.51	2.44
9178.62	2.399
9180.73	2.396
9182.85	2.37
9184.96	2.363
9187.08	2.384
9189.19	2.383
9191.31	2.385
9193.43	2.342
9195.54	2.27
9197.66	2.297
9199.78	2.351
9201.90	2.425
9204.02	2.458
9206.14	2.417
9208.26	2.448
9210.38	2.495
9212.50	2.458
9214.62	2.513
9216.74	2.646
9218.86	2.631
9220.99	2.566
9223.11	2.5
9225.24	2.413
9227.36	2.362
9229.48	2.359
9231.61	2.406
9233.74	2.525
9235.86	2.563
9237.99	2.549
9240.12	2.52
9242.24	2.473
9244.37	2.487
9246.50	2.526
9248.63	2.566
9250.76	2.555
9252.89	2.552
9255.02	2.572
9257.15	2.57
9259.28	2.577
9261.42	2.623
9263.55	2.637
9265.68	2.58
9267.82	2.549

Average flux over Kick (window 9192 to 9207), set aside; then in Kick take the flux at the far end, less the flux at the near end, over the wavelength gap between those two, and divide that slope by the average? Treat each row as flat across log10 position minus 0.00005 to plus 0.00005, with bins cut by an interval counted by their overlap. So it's 0.0025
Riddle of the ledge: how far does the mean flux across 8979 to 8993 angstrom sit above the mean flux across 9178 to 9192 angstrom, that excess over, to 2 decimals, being 0.12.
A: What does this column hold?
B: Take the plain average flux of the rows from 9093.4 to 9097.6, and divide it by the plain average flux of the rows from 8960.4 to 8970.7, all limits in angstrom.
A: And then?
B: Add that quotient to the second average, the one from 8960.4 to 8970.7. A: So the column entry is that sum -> 3.46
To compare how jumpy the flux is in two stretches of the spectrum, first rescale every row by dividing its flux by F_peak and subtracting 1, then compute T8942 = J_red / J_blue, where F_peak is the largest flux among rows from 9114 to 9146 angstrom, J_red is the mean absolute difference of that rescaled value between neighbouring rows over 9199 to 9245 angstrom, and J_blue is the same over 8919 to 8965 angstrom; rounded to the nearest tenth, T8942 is 1.1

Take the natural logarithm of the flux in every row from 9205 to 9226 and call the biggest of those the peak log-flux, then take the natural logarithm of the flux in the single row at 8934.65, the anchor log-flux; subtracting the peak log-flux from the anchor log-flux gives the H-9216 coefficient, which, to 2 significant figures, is -0.051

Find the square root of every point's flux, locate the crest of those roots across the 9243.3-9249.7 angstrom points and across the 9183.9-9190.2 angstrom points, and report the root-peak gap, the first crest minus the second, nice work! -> 0.058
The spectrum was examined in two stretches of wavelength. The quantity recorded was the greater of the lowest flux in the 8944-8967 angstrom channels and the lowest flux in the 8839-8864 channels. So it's 2.30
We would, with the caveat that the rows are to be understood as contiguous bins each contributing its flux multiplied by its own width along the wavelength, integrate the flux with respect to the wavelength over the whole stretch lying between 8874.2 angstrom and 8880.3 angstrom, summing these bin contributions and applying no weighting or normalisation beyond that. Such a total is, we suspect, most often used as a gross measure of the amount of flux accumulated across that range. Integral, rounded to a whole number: 15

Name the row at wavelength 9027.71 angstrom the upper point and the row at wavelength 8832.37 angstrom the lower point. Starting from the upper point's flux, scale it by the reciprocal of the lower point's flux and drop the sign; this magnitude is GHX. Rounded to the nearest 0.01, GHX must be 1.02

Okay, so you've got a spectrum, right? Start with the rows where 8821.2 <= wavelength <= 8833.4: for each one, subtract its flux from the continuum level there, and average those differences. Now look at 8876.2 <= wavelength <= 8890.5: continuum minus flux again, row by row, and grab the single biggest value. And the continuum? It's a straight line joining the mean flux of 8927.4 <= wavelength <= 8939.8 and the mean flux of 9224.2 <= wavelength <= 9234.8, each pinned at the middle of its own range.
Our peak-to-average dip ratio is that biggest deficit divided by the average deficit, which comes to 2.0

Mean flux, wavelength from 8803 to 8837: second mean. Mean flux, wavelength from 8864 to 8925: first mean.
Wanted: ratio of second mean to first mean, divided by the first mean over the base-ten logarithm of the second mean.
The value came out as 0.160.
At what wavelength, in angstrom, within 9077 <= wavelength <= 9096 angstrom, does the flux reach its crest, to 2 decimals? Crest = 9077.73 angstrom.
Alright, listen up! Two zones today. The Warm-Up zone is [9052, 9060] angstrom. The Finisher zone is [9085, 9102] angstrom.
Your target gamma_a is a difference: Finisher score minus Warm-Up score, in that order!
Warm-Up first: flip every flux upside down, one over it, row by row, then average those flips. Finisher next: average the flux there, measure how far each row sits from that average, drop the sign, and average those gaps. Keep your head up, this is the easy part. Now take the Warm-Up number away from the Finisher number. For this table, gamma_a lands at -0.375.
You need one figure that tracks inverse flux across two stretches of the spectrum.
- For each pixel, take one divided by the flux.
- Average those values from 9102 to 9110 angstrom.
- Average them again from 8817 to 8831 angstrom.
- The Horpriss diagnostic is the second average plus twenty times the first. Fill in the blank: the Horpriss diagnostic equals 8.8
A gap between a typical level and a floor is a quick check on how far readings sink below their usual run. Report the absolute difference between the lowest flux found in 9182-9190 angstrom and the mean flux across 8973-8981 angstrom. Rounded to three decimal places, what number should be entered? 0.083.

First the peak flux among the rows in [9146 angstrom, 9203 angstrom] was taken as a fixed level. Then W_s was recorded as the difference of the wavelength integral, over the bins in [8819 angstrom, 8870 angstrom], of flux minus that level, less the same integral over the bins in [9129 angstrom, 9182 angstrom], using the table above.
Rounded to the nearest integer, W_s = -6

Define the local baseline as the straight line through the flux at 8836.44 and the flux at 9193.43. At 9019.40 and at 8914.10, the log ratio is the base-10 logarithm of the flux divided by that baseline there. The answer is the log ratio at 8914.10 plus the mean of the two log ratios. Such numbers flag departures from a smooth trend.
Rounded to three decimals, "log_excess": 0.022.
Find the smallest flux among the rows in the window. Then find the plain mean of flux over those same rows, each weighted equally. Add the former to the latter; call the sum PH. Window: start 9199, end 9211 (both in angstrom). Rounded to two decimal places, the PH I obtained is 4.78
